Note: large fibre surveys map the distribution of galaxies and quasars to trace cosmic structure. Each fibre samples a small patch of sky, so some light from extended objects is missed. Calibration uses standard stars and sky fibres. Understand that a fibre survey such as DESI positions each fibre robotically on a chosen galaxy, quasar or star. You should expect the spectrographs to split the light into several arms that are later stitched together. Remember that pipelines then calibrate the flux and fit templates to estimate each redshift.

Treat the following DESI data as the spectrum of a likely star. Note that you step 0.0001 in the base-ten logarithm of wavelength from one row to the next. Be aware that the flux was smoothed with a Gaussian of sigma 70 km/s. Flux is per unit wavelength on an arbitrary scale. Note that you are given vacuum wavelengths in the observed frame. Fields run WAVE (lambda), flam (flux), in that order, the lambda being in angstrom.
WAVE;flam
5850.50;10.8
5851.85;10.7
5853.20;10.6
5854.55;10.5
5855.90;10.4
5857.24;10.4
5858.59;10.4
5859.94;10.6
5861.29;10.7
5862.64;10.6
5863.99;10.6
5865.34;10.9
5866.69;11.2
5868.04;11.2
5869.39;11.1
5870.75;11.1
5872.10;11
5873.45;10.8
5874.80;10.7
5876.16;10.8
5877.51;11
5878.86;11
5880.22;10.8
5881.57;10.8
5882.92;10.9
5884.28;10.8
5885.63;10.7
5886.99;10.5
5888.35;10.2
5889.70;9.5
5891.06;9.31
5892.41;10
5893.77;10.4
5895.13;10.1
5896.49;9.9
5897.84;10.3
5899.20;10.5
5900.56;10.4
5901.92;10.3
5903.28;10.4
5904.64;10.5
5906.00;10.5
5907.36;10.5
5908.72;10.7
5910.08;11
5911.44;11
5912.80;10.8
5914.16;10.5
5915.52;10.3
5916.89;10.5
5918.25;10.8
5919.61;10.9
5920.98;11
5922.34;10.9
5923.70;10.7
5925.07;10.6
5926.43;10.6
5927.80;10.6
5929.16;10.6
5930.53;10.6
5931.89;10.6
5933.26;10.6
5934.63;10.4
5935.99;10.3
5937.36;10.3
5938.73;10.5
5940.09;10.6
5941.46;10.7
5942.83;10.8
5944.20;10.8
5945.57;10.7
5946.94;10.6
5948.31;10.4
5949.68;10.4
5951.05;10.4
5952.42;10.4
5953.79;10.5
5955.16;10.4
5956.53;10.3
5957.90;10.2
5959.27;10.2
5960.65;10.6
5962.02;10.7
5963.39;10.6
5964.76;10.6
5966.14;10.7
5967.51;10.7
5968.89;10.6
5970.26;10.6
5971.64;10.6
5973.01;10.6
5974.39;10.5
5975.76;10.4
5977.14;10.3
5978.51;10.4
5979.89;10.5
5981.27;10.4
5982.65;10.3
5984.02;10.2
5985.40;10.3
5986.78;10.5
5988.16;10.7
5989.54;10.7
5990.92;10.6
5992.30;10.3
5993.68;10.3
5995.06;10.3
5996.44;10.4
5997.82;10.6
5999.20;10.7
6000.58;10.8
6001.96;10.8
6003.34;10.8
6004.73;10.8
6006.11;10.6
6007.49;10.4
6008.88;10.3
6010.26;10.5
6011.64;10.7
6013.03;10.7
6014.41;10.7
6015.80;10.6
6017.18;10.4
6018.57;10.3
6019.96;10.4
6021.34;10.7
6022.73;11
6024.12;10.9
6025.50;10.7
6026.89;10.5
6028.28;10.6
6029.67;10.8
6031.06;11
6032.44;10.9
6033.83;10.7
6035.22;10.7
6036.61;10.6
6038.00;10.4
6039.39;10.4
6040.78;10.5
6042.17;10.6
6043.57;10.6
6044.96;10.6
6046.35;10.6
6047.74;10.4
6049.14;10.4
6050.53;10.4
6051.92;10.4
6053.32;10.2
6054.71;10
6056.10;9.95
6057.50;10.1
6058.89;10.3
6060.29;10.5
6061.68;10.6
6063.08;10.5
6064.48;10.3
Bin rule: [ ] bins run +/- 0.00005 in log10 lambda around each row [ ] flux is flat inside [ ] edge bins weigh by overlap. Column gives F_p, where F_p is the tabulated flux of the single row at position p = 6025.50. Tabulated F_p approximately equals 10.7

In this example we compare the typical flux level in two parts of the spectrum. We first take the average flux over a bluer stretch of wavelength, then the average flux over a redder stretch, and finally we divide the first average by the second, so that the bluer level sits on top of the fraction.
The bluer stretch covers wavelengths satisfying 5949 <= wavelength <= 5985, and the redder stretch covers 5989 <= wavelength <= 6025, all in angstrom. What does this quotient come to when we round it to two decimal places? 0.99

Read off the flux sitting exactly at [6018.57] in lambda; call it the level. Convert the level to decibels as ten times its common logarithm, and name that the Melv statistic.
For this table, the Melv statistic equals 10.1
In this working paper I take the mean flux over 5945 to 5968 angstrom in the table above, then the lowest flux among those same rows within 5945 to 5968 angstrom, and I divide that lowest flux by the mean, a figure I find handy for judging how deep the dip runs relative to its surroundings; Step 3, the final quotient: 0.972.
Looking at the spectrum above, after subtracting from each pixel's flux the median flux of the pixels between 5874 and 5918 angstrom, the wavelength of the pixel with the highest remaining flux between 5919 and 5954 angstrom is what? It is 5920.98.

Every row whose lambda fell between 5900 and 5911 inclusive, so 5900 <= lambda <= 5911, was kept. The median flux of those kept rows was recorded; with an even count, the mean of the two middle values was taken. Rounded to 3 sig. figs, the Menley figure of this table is 10.5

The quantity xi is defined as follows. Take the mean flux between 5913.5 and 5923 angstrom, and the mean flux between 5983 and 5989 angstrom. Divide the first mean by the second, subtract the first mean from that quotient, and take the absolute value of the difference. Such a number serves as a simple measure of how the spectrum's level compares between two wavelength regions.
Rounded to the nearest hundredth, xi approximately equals 9.67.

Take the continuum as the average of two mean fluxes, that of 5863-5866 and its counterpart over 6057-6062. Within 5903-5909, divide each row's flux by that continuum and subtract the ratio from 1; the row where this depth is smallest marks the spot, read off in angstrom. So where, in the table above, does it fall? 5908.72 angstrom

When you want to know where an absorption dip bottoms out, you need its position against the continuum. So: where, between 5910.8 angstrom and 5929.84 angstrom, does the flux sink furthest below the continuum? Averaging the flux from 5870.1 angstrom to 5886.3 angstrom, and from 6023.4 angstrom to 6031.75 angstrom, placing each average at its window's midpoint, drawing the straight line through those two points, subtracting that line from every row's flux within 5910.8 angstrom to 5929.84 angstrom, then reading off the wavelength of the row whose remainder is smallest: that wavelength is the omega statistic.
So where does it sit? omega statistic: 5915.52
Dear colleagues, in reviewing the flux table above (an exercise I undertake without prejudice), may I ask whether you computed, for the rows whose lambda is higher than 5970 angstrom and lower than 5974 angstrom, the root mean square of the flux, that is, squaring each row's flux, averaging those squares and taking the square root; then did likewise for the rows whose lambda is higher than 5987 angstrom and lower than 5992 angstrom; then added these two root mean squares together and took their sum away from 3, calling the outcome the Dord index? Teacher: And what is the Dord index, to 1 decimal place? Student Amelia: -18.3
